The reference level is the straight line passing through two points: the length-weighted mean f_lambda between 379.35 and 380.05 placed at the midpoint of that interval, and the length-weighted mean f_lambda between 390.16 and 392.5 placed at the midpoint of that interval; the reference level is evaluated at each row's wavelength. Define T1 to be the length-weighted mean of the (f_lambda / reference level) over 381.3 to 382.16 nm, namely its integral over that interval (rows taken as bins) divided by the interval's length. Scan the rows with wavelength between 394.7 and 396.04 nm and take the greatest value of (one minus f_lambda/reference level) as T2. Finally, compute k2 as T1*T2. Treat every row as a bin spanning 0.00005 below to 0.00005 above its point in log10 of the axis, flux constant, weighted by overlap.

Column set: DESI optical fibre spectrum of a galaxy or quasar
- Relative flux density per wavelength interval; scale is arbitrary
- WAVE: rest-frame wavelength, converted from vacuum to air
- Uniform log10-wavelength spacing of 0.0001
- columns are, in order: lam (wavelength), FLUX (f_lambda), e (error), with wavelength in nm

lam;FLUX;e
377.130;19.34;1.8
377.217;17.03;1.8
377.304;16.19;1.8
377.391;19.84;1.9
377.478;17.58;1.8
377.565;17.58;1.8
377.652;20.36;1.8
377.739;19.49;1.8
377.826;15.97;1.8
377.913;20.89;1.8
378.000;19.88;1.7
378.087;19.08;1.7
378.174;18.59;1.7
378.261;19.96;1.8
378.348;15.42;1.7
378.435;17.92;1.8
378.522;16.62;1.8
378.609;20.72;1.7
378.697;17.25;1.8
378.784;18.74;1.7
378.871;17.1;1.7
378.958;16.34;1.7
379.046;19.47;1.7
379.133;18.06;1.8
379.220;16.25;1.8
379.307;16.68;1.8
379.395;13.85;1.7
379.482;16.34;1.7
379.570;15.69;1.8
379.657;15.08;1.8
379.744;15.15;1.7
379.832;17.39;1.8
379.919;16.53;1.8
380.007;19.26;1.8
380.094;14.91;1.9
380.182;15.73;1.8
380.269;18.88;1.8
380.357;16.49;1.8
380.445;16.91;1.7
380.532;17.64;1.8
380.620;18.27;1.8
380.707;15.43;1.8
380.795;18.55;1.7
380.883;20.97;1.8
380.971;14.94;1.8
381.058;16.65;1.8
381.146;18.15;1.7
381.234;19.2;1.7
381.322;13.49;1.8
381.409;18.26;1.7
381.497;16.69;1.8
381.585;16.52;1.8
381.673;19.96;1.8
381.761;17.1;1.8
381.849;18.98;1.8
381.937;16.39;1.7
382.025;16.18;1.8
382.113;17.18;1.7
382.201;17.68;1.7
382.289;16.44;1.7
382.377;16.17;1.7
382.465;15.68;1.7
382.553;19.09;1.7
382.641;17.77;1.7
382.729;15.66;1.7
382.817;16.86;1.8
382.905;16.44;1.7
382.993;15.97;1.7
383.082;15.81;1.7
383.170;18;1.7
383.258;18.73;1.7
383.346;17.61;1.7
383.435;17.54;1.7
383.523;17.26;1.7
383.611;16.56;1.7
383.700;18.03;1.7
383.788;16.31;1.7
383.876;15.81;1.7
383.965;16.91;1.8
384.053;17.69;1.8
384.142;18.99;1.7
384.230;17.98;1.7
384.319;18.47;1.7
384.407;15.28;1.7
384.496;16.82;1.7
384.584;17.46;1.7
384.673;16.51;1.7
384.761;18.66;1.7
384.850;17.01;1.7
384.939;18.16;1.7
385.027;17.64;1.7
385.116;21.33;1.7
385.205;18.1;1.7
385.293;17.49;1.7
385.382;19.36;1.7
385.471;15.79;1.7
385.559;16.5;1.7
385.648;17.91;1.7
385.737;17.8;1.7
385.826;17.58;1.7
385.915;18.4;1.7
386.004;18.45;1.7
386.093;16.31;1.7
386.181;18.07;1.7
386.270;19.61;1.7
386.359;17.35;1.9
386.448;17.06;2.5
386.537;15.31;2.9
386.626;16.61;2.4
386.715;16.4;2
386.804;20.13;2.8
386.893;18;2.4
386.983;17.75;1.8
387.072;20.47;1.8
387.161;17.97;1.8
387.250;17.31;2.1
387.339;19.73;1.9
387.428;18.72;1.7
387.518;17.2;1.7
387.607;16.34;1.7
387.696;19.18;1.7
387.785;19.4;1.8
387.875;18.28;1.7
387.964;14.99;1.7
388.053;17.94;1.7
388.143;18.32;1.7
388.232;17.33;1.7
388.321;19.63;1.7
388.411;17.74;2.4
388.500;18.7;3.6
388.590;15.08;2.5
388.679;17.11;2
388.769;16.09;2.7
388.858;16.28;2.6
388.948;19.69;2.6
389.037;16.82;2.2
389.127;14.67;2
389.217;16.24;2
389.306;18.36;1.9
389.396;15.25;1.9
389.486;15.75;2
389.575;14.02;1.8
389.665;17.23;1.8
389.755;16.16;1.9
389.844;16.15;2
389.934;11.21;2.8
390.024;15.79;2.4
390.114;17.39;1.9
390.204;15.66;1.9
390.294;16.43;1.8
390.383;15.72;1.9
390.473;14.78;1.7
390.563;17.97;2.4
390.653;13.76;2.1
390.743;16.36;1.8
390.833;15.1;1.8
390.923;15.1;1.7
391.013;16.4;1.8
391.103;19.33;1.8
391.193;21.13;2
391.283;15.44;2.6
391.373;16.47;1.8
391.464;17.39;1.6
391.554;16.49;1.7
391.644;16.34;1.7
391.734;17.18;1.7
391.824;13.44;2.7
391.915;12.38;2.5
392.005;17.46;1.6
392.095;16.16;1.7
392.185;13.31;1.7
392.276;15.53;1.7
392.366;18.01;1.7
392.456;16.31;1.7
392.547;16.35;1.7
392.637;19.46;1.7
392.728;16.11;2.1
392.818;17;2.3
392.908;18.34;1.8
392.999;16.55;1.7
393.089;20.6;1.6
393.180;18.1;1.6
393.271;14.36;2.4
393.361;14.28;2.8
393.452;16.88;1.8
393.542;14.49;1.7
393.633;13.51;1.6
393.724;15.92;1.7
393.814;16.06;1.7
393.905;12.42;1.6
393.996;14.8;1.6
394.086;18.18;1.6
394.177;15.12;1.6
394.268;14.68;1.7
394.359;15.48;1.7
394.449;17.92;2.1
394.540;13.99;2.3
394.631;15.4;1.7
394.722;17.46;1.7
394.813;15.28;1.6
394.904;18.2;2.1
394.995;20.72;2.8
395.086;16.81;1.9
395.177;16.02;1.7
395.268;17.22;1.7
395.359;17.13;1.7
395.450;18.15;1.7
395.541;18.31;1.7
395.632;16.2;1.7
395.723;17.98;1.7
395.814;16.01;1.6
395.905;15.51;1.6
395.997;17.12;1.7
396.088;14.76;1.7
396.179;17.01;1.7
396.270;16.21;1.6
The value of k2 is 0.06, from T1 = 1.06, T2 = 0.054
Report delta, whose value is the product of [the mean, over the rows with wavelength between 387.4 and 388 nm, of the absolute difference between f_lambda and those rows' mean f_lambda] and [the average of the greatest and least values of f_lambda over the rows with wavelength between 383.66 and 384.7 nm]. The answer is 23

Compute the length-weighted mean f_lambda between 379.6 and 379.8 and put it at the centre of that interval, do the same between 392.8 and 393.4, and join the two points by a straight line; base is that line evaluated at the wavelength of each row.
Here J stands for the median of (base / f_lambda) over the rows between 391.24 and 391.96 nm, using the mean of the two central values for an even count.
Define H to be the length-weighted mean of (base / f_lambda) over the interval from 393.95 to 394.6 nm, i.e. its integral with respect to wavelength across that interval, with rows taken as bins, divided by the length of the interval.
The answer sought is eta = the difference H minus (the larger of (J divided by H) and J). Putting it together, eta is 0.08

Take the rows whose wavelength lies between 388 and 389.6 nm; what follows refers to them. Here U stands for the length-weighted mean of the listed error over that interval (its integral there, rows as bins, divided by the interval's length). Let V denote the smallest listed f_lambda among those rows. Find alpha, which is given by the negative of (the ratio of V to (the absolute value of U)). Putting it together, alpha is -6.5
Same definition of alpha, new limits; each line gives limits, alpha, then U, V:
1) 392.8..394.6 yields -6.8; 1.84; 12.42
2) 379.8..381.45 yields -7.6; 1.78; 13.49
